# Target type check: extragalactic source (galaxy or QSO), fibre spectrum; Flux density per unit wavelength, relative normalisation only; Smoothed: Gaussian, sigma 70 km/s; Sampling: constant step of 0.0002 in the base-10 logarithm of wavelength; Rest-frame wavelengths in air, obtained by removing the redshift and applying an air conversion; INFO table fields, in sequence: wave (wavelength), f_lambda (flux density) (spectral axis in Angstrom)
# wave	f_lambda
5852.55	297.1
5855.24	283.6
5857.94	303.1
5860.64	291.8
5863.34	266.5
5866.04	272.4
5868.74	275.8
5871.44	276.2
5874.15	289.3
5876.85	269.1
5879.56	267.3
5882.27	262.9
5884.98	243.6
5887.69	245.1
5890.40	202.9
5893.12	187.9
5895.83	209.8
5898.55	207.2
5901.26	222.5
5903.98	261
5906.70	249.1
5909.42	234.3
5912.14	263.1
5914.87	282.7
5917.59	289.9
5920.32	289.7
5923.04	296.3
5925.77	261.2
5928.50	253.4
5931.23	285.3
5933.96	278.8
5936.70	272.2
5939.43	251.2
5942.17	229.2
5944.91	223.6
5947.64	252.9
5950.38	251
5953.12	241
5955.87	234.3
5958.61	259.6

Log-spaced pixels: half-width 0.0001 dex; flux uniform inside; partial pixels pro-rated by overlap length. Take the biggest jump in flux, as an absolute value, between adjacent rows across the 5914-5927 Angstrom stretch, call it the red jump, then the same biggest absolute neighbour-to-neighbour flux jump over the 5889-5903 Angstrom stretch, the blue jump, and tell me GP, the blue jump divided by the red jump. 0.62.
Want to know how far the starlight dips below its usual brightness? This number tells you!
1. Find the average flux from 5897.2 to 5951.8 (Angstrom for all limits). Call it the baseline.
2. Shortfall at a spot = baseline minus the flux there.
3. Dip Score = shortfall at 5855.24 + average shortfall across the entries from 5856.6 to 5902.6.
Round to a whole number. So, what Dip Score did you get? -21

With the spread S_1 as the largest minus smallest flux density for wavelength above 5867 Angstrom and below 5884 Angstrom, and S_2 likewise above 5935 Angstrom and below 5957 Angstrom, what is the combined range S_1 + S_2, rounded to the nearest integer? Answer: 75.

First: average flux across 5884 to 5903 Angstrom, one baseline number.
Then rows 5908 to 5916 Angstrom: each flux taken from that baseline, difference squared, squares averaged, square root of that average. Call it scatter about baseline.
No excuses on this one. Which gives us 47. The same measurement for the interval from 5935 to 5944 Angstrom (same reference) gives 38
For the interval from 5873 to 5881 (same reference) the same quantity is 59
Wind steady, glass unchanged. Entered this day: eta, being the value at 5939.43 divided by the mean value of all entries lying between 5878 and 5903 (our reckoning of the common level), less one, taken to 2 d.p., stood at 0.10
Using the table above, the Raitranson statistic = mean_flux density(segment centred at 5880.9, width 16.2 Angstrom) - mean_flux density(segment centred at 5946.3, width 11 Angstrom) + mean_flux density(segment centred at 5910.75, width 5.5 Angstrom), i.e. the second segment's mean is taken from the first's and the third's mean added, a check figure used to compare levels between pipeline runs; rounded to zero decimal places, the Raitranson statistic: 272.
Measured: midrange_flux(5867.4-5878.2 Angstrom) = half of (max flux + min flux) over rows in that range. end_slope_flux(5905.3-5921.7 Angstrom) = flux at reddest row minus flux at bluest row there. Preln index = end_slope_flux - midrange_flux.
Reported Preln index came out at -239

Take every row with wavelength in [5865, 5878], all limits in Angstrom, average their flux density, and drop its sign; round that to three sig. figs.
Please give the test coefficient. 277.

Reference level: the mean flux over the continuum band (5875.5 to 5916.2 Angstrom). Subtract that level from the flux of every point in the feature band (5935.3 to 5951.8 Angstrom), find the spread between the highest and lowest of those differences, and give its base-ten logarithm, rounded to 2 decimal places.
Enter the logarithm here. 1.69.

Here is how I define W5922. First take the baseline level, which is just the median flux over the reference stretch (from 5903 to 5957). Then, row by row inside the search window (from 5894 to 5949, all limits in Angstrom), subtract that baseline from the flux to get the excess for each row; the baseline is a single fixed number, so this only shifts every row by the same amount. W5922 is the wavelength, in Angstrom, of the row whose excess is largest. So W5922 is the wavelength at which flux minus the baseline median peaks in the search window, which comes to 5923.04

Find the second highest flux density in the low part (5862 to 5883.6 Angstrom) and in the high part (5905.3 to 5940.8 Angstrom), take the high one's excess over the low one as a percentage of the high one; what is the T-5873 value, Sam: 4.7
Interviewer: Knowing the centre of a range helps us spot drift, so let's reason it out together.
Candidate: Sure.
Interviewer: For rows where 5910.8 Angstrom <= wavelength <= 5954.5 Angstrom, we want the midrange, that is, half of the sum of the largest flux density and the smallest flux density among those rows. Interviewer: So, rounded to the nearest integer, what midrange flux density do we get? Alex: 260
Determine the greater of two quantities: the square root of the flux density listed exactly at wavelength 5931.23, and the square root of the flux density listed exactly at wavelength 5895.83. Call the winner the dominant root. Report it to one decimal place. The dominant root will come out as 16.9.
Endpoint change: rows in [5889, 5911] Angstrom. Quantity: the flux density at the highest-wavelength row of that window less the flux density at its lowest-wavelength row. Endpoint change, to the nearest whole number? 31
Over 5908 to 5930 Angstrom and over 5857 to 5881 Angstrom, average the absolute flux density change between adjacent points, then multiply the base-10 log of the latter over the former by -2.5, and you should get 0.4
